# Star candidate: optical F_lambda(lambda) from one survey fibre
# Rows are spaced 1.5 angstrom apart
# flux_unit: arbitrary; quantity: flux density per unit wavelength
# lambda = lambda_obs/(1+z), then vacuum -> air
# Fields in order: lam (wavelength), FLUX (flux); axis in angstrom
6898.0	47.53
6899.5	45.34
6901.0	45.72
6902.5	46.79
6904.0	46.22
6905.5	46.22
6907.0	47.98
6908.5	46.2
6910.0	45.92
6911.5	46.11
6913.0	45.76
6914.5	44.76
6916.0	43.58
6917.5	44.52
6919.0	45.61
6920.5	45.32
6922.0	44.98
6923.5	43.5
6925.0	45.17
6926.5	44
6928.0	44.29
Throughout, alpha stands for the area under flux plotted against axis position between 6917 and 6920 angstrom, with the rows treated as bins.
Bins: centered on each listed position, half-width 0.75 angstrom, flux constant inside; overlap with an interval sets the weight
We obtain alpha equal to 135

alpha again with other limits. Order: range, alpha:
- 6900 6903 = 138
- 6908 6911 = 138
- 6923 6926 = 133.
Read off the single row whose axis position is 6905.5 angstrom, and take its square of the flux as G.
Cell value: 2136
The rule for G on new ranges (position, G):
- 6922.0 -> 2023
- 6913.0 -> 2094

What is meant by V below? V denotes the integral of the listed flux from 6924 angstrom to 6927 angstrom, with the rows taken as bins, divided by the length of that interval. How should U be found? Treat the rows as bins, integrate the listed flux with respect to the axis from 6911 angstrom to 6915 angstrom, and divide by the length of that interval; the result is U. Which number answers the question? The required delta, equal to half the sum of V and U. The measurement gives 45.1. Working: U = 45.6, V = 44.5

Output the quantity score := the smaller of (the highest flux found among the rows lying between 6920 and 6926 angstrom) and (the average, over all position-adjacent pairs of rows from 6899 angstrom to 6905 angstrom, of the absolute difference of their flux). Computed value 0.673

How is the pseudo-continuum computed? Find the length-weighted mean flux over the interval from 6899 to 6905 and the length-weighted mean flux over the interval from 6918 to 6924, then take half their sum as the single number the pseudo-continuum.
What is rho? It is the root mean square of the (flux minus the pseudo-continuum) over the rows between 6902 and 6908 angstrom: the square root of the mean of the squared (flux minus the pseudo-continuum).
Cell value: 1.5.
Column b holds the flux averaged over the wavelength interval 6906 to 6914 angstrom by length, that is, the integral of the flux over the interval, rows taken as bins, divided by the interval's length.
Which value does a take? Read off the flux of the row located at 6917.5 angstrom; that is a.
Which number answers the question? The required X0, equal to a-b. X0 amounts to -1.8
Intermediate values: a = 44.52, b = 46.3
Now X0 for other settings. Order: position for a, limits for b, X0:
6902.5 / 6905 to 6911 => 0.2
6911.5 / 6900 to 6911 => -0.3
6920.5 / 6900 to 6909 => -1.2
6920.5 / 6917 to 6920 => 0.2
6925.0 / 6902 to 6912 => -1.3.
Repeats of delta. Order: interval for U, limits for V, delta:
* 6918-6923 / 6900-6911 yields 45.8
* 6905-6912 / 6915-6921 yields 45.6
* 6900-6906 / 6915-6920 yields 45.4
